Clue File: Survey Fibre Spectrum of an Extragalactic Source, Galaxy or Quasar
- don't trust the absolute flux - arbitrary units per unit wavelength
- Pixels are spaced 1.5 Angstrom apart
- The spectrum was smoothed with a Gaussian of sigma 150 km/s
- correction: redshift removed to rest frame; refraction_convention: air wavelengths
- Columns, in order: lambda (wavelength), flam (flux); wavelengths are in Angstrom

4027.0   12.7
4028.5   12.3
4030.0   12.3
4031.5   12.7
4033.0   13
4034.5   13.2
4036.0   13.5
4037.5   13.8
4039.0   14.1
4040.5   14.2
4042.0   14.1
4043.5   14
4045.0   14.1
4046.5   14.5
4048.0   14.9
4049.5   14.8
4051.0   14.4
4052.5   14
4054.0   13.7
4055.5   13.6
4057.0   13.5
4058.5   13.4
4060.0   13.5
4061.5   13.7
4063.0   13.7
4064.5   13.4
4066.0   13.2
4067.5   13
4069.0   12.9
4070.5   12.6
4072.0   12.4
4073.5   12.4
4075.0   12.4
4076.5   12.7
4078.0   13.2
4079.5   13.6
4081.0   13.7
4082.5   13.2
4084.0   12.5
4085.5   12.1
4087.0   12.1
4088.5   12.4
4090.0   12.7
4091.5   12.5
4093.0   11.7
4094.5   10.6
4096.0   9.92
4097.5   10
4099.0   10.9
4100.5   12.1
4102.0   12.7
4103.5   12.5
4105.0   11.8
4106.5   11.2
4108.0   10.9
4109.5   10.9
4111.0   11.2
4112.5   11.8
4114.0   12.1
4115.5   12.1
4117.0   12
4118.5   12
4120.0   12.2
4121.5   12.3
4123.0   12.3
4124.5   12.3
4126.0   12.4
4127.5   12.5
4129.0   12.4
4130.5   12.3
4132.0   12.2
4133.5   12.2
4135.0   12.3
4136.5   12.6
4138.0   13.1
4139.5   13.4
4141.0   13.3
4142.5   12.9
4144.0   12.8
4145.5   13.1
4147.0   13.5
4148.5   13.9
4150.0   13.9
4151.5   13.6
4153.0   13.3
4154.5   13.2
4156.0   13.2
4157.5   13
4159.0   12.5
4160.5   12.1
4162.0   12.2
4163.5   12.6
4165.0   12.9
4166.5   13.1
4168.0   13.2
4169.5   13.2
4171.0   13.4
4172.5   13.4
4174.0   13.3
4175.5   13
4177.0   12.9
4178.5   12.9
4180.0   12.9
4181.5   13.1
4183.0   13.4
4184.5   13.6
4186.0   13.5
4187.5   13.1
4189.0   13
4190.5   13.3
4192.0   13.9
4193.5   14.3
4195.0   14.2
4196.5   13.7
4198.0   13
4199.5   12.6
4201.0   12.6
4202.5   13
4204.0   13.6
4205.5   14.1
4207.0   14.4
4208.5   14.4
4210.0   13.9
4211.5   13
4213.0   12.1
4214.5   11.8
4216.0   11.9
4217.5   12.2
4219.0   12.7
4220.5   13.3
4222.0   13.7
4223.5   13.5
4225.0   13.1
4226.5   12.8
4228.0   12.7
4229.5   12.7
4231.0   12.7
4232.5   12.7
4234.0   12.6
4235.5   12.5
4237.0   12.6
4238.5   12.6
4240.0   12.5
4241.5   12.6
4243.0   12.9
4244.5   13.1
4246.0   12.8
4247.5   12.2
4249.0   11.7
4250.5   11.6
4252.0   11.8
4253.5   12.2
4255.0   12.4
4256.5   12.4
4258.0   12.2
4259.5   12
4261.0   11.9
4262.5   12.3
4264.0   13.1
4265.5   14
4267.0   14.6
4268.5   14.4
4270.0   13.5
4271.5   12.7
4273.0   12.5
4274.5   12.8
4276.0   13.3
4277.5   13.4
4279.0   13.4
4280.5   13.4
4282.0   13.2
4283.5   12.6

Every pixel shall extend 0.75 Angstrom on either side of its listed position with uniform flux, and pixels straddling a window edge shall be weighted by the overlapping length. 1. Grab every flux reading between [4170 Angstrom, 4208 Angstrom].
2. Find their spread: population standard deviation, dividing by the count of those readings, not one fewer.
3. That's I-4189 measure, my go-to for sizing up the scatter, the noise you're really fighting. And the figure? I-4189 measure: 0.50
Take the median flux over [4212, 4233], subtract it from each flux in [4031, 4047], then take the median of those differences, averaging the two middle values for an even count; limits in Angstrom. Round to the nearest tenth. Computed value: 1.3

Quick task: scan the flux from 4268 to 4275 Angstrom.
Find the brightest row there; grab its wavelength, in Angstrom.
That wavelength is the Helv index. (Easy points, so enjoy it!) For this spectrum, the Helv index 4268.5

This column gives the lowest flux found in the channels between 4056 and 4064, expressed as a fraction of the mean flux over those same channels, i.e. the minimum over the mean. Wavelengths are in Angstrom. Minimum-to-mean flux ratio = 0.988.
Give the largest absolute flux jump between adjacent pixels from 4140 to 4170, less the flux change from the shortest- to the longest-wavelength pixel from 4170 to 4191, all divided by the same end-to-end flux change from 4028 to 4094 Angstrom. -1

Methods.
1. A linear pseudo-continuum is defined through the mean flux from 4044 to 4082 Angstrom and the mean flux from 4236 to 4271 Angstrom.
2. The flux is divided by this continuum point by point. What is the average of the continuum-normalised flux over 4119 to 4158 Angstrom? 0.98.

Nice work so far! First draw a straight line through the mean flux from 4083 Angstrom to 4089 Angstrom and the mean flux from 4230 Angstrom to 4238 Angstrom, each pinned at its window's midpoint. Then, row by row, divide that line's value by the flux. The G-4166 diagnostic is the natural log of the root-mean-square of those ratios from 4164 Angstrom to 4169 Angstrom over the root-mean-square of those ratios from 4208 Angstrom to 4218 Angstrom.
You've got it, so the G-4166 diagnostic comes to -0.04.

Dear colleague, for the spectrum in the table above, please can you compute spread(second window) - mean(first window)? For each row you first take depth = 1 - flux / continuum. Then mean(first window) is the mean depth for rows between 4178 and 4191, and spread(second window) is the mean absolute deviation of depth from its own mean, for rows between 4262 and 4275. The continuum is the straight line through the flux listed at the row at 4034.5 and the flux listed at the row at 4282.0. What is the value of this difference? 0.054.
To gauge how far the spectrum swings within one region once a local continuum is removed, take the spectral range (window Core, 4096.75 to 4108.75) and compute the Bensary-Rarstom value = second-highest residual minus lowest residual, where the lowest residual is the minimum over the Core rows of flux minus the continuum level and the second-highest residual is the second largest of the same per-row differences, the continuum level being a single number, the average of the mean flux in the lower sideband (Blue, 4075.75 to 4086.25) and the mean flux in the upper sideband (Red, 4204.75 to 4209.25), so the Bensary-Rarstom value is 2.5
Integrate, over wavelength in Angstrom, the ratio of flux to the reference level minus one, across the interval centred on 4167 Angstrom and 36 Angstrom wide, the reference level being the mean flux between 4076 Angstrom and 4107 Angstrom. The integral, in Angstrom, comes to 2.9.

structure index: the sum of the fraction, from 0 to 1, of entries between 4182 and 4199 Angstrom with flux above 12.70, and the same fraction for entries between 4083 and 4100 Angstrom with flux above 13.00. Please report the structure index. 1.00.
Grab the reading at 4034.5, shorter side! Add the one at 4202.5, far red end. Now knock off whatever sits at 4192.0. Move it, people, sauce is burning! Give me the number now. 12.3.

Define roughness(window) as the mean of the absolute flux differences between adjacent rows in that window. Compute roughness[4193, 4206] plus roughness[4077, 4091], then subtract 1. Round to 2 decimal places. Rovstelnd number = -0.26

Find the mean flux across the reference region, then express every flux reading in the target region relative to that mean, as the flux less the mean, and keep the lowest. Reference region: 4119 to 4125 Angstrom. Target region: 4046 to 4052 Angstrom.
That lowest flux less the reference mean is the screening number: 2.1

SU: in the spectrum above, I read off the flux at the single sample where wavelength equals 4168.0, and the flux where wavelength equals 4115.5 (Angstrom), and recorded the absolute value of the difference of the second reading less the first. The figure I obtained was 1.1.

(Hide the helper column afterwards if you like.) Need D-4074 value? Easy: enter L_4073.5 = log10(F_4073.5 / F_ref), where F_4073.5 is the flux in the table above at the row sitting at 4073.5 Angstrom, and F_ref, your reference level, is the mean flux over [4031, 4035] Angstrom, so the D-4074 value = -0.019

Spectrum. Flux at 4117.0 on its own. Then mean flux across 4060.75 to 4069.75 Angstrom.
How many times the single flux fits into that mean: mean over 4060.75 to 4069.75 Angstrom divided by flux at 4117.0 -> 1.11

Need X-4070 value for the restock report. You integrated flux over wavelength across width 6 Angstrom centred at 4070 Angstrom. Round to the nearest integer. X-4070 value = 76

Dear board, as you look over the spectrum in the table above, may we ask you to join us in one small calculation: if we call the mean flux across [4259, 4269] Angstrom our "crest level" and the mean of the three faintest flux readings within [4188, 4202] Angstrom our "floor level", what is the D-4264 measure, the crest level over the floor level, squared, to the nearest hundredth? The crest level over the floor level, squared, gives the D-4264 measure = 1.07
